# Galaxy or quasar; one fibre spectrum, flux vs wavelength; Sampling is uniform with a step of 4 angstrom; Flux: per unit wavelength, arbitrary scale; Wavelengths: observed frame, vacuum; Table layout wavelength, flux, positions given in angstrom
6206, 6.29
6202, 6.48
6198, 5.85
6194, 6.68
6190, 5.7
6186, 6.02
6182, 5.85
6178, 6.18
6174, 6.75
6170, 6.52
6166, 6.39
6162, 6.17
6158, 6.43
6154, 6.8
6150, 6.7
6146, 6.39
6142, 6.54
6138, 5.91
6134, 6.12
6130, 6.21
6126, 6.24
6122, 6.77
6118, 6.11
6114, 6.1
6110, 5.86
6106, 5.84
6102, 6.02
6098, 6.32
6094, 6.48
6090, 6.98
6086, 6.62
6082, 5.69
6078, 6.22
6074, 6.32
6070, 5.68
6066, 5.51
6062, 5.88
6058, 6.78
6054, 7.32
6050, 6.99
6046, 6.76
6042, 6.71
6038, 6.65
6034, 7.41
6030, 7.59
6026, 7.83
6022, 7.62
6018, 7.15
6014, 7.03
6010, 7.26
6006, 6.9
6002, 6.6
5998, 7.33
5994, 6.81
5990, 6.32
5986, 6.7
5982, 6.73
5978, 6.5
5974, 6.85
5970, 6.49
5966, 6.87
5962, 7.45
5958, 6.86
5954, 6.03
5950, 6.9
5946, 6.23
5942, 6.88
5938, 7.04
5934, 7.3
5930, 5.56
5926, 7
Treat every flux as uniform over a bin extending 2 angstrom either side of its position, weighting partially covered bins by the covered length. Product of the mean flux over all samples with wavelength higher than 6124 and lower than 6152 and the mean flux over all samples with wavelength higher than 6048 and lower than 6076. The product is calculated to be 40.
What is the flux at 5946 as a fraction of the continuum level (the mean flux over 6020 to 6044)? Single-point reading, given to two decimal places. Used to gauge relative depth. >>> 0.85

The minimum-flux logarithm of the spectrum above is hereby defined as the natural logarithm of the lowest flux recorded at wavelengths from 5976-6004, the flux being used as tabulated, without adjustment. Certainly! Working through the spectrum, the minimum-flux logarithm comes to 1.84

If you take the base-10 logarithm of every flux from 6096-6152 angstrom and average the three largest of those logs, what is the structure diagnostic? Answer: 0.82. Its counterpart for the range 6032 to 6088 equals 0.86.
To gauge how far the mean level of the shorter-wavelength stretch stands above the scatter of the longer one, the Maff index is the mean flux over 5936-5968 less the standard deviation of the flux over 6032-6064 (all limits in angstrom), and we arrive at 6.3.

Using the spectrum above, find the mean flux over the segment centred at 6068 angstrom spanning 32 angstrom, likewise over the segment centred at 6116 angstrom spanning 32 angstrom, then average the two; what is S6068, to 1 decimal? 6.2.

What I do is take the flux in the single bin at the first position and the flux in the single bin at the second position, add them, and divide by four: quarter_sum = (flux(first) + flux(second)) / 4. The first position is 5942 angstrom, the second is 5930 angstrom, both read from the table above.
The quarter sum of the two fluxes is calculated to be 3.11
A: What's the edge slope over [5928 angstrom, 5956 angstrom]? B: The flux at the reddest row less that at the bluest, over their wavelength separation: 0.020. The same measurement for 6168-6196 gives 0.007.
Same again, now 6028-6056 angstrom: -0.011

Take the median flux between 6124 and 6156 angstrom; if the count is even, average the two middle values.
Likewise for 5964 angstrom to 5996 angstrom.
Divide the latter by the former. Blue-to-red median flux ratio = 1.06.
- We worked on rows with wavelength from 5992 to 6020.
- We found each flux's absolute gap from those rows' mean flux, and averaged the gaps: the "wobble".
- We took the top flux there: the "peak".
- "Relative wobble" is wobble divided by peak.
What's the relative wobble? 0.028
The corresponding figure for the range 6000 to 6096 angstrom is 0.063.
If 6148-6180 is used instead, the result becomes 0.029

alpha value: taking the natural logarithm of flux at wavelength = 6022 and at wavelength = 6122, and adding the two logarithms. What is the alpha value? 3.94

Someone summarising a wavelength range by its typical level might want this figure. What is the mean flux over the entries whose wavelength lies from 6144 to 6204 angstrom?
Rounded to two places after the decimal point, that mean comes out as 6.33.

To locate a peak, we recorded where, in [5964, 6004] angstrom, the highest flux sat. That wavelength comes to 5998 angstrom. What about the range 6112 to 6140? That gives 6122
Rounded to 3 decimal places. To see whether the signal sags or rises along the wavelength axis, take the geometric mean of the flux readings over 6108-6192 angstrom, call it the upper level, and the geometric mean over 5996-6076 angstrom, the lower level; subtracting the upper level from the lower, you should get 0.570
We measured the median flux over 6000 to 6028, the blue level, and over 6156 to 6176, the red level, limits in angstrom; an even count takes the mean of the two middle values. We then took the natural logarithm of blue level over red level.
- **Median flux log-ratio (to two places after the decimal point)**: 0.11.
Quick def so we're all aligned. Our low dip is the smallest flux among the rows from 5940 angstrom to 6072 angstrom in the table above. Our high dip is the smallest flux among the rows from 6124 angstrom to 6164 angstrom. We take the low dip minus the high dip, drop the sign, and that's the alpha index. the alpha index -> 0.40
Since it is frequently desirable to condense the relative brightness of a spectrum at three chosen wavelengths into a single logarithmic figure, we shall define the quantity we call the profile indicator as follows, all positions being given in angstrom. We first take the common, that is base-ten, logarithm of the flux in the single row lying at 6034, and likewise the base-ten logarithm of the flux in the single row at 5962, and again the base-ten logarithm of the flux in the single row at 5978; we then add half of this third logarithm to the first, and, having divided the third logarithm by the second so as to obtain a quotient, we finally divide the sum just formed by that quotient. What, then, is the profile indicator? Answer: 1.37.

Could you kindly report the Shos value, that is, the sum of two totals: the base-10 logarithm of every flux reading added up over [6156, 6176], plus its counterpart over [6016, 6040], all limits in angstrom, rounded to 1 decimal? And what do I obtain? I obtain 9.3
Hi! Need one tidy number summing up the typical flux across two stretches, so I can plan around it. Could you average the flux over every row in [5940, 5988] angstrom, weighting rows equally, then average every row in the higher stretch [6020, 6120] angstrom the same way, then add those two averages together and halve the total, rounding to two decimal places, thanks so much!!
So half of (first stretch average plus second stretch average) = 6.62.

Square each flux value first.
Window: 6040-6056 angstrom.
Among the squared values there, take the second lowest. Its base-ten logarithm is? 1.66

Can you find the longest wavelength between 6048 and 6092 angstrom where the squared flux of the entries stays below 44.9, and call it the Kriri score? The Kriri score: 6086 angstrom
